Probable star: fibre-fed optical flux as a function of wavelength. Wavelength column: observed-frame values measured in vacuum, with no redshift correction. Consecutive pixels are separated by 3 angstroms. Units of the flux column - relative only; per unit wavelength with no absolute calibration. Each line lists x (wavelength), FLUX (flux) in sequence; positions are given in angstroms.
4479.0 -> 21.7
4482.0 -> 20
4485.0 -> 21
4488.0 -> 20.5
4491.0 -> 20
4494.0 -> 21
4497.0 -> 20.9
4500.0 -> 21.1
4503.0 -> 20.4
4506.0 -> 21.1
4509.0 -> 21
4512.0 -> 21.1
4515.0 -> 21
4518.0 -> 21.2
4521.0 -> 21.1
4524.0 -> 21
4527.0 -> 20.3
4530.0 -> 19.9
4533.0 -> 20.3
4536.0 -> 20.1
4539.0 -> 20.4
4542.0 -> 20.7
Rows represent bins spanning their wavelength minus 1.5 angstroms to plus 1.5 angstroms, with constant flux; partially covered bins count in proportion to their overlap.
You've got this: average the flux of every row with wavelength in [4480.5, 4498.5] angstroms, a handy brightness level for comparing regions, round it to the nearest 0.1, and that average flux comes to 20.6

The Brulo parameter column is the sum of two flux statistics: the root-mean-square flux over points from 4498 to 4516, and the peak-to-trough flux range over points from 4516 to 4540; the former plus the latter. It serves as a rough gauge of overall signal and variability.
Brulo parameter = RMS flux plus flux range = 22.3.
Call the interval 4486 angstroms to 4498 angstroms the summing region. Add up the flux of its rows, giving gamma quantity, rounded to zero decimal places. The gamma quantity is 82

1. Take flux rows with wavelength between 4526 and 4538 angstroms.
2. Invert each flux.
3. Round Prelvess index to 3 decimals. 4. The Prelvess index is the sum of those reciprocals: 0.199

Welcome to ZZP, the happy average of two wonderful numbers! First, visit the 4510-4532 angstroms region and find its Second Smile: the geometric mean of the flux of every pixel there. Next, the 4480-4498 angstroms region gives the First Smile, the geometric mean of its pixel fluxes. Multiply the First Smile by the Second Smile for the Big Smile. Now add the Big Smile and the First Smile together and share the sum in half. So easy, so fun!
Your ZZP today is 224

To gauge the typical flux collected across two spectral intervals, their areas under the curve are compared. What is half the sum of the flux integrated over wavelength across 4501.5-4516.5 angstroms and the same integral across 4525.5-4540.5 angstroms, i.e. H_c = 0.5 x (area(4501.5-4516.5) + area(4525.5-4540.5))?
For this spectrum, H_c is 308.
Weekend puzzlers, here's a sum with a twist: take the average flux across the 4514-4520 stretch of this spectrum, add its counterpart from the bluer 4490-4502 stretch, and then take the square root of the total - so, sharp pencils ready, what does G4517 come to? 6.47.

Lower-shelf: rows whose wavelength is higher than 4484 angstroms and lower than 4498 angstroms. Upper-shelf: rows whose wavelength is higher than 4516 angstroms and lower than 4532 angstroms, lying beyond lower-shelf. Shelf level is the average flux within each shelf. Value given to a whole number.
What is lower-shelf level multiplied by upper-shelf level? 428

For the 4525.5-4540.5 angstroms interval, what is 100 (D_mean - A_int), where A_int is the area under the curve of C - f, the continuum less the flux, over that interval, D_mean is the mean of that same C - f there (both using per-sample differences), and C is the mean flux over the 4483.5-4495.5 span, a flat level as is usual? -595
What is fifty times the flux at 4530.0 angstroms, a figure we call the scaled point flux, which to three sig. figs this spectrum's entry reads 995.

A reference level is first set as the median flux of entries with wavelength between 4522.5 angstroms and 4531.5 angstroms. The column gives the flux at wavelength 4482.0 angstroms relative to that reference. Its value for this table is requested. -0.30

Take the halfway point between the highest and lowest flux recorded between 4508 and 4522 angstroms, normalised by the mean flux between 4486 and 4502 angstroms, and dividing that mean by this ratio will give 20.3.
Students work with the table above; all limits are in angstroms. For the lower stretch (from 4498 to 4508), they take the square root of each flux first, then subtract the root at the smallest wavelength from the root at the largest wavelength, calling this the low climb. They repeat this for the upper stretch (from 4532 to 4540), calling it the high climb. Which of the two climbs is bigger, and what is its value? 0.011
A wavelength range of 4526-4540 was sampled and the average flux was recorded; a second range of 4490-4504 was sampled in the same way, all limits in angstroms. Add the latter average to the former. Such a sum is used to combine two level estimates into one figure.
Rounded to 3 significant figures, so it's 40.9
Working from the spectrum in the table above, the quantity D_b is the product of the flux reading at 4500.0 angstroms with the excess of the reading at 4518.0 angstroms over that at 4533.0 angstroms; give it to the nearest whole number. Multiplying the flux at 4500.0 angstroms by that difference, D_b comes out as 19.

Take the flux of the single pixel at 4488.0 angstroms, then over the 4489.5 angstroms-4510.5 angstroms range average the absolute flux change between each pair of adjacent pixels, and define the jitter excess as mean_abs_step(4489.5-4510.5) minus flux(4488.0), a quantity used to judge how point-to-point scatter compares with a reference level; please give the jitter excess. -20.0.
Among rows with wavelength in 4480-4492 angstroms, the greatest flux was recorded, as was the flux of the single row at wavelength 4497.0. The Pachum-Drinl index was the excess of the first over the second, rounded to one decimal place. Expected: 0.1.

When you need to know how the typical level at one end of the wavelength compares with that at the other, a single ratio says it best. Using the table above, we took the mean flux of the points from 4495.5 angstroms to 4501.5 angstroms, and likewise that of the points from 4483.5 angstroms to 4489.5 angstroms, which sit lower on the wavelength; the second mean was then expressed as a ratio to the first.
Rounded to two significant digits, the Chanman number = 0.99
